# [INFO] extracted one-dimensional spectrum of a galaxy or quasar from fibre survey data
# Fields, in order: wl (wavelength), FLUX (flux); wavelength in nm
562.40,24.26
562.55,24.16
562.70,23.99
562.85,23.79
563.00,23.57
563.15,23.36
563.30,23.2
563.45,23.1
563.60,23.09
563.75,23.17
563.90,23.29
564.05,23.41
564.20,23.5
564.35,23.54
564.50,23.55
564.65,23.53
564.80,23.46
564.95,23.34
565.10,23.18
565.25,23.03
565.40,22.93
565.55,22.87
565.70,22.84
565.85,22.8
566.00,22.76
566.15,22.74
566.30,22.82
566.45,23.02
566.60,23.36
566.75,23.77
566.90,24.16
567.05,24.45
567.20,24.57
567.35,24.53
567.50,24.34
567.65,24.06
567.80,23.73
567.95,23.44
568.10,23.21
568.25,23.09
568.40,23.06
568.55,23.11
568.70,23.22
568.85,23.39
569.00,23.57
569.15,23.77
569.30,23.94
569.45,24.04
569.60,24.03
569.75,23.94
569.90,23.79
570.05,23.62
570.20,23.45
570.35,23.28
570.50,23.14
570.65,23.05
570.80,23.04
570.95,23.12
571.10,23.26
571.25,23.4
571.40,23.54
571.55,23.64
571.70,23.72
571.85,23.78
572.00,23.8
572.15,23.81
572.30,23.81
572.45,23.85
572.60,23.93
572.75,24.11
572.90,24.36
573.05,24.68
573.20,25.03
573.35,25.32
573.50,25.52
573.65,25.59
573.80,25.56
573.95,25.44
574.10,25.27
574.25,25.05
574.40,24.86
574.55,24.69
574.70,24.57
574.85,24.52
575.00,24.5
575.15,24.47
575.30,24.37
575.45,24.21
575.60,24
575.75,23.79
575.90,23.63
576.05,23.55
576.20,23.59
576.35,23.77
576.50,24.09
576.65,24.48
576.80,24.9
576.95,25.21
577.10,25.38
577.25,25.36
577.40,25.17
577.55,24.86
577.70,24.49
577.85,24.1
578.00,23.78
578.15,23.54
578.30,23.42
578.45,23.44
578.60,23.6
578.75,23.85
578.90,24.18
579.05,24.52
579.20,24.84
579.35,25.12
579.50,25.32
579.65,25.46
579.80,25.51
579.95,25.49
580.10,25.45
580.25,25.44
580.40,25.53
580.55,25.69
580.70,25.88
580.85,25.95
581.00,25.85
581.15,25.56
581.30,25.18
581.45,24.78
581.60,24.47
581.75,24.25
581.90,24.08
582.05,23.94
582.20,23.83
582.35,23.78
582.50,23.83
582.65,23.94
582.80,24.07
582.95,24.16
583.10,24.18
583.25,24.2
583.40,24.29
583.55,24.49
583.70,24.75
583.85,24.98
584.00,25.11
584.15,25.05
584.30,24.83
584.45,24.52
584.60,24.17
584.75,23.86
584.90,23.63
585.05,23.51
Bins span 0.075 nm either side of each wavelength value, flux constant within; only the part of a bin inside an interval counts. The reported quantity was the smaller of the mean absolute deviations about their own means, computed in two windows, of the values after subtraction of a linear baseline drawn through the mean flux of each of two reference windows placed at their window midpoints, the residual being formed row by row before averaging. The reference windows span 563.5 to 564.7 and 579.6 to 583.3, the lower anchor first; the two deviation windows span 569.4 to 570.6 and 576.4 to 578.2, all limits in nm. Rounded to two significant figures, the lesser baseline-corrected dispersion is 0.31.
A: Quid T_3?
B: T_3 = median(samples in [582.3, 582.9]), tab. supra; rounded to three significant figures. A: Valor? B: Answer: 23.9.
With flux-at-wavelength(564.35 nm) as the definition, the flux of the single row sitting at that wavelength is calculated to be 23.54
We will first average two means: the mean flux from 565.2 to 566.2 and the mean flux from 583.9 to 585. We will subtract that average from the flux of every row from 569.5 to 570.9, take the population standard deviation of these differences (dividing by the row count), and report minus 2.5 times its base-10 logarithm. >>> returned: 1.1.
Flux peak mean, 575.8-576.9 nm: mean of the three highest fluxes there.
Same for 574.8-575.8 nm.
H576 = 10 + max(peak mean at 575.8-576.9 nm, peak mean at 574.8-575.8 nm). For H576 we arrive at 34.5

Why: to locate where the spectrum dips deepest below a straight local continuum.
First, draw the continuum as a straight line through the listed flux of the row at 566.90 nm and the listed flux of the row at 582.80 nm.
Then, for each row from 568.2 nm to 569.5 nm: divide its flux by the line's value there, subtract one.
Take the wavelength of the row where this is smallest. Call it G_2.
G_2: 568.40 nm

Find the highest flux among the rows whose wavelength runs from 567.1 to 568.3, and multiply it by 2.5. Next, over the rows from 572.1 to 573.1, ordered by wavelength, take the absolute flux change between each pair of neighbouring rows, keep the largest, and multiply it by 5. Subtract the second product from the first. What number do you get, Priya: 59.8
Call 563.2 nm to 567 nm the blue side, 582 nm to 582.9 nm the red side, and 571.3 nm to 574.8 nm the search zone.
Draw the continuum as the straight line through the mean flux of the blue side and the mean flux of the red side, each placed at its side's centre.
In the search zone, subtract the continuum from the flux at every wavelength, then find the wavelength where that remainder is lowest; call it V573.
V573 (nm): 571.40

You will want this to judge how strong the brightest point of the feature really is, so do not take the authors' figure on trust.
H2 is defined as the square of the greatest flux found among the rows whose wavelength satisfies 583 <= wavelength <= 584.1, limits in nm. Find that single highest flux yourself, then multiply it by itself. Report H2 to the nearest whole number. 631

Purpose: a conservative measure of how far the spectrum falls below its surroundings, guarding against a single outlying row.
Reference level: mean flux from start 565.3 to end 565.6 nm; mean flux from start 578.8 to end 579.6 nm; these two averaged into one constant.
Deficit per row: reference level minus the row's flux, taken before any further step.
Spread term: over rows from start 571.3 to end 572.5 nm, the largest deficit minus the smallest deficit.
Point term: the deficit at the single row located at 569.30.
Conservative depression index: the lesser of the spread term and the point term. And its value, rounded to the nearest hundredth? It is -0.09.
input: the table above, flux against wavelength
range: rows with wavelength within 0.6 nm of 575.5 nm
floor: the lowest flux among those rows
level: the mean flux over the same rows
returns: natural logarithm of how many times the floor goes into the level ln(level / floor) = 0.022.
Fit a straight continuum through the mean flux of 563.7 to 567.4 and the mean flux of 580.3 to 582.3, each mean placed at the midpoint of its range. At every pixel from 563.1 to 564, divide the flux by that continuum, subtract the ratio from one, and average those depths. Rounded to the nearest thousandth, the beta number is -0.001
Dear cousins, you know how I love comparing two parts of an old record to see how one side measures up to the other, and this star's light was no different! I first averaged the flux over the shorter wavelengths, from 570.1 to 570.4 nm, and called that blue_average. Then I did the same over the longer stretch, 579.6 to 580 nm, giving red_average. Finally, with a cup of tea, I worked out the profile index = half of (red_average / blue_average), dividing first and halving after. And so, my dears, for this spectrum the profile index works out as 0.545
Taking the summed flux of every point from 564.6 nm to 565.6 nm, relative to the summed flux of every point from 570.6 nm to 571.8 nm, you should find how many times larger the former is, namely 0.9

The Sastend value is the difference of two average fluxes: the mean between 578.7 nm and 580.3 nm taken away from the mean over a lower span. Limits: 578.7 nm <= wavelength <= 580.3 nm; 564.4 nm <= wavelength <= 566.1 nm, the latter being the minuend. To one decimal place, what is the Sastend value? -1.9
